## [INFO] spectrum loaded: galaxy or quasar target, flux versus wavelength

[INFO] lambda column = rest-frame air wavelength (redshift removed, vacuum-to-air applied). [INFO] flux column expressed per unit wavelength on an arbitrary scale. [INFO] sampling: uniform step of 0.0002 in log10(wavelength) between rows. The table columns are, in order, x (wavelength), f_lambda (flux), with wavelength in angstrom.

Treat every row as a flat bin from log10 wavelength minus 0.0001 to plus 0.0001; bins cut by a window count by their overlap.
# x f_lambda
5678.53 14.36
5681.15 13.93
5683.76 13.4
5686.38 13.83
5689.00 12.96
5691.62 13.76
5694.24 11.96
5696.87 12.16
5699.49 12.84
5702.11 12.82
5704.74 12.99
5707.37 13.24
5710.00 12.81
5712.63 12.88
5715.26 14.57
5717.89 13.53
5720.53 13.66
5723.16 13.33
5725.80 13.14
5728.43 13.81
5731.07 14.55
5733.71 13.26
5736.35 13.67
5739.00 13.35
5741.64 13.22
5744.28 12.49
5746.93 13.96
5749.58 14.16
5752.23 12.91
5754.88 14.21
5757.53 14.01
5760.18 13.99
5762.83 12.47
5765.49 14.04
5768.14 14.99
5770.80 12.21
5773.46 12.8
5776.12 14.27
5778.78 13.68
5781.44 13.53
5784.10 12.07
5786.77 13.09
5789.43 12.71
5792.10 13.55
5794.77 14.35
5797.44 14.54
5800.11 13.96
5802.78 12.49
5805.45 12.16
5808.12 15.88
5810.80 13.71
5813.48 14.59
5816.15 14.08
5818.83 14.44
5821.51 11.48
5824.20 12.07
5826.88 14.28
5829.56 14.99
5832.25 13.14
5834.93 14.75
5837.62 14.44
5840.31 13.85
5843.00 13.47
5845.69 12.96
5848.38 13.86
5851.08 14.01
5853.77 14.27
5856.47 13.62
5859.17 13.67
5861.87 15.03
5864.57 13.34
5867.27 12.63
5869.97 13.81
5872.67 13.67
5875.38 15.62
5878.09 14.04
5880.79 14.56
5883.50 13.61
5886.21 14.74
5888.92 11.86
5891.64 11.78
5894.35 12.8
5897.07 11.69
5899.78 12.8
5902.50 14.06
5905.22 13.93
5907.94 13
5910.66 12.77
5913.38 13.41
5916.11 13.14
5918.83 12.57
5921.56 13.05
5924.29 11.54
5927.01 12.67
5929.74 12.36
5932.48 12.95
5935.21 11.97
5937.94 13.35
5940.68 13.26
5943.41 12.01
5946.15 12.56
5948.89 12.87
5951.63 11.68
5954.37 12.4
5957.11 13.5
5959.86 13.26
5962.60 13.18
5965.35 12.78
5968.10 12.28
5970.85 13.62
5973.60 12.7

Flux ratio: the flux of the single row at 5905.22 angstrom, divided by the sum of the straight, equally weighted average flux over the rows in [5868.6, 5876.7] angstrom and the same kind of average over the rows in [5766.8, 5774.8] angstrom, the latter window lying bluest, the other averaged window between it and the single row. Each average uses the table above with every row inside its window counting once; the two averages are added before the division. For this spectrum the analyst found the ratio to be 0.503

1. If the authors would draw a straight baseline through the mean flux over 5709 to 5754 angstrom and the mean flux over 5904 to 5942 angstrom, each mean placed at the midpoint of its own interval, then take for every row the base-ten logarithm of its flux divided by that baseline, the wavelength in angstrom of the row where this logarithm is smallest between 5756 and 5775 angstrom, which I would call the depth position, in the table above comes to 5770.80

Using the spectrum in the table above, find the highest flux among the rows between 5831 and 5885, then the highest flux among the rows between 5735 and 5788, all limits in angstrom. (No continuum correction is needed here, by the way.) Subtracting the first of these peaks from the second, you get -0.6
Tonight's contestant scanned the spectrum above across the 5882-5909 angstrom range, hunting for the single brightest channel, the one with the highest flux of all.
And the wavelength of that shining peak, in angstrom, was 5886.21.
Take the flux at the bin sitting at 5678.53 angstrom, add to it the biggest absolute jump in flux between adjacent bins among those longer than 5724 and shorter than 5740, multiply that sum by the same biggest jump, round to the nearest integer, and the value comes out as 20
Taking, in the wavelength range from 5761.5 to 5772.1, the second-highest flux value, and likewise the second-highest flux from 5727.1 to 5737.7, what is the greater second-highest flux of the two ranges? 14.0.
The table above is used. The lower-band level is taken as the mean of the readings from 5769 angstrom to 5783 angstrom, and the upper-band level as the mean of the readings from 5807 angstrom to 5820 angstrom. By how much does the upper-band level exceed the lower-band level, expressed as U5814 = 1.2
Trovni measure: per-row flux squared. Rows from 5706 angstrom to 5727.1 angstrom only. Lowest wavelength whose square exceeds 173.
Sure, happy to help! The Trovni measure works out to 5707.37 angstrom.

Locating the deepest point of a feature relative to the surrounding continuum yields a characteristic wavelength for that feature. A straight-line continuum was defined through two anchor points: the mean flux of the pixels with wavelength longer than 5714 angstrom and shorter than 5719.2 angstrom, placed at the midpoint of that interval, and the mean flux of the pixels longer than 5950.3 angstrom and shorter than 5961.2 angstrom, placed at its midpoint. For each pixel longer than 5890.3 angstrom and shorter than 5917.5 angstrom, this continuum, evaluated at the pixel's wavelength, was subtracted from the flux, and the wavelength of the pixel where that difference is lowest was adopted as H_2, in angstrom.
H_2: 5897.07 angstrom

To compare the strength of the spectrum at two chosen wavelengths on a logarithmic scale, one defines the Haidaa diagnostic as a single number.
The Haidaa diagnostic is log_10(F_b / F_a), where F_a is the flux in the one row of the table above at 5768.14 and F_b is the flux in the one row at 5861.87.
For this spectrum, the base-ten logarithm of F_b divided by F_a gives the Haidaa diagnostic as 0.00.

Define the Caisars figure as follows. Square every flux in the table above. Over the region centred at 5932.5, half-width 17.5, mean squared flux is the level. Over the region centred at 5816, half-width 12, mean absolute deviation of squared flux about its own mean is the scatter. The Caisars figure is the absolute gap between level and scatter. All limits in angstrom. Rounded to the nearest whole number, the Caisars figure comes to 129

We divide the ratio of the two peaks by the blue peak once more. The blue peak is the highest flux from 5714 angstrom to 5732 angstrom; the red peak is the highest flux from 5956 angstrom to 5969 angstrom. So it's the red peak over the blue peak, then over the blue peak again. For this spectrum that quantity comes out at 0.064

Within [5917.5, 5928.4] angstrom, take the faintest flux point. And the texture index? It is 11.54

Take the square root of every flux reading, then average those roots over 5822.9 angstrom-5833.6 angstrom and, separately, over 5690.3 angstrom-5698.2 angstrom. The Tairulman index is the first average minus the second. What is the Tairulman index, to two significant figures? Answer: 0.14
